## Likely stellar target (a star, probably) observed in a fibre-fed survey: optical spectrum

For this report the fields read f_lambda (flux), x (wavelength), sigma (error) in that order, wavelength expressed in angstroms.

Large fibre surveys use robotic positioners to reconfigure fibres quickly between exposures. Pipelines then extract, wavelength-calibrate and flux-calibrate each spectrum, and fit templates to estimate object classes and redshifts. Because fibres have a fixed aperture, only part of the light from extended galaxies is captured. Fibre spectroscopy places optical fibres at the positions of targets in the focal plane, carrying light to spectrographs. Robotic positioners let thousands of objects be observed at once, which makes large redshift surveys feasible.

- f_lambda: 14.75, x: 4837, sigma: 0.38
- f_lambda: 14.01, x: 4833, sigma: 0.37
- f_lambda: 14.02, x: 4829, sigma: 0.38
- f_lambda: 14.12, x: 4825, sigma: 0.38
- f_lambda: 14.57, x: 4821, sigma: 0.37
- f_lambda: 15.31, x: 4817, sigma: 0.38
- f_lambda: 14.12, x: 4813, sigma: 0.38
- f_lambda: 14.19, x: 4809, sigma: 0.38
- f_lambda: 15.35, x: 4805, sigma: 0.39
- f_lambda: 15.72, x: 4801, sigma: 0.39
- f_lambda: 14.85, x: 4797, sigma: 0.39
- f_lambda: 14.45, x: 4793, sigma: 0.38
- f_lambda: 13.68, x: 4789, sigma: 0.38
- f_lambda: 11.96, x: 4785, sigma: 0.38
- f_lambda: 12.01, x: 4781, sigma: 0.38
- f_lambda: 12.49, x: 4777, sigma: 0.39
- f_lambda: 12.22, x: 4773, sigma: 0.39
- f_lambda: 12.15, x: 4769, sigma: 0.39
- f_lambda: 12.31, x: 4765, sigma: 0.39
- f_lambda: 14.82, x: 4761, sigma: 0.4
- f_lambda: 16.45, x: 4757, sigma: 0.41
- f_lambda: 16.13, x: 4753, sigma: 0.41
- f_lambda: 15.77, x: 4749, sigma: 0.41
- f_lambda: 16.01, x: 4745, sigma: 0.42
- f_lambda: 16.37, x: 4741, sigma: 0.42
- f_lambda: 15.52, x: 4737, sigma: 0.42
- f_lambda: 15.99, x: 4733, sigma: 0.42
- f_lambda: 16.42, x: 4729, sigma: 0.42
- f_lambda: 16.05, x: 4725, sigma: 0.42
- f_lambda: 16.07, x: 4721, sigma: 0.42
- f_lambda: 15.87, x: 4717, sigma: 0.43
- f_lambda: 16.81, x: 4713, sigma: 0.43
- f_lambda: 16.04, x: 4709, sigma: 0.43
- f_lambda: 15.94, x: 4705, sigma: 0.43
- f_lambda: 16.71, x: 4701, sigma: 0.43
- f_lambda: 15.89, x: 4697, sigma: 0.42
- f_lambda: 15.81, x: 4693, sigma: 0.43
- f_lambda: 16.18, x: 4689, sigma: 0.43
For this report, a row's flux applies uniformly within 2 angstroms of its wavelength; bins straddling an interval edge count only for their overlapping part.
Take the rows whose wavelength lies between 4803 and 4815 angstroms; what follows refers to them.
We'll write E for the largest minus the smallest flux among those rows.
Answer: 1.23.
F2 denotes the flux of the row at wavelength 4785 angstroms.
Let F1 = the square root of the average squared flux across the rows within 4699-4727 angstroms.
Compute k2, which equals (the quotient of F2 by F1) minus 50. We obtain -49.3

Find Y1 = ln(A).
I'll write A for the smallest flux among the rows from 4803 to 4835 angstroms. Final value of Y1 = 2.64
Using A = 14.01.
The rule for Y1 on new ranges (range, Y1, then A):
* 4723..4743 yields 2.74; 15.52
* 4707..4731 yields 2.76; 15.87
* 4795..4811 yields 2.65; 14.19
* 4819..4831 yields 2.64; 14.02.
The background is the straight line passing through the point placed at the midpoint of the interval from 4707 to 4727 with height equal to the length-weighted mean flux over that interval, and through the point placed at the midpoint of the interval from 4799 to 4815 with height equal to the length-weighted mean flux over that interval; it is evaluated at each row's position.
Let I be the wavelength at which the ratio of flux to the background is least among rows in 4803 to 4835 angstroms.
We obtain 4813 angstroms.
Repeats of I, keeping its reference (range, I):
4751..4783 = 4781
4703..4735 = 4705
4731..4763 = 4761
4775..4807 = 4785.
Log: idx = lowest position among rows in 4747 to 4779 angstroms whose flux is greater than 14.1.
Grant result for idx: 4749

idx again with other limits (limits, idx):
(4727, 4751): 4729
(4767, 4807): 4793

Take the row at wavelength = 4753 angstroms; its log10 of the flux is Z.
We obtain 1.21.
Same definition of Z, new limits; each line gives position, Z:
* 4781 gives 1.08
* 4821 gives 1.16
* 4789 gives 1.14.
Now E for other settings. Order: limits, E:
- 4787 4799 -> 1.17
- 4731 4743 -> 0.85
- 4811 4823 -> 1.19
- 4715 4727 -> 0.20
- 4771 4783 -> 0.48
